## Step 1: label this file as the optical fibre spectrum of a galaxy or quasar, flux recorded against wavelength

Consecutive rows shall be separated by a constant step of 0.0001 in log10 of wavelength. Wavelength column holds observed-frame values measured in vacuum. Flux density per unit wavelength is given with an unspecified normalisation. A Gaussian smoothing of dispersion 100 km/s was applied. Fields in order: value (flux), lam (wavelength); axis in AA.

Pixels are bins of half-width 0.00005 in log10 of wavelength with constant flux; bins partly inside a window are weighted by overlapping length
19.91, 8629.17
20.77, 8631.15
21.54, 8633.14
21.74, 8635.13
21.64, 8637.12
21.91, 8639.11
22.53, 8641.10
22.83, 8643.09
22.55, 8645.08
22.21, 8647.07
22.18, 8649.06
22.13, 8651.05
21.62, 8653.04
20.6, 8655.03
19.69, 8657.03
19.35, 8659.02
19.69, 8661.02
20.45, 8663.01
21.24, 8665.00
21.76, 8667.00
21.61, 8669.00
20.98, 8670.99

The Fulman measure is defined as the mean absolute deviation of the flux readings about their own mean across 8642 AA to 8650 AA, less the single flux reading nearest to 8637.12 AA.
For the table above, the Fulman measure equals -21.4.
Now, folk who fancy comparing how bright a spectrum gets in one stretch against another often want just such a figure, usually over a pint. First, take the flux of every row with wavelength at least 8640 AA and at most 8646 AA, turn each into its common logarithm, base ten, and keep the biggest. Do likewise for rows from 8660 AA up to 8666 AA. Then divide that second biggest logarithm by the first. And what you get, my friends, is 0.98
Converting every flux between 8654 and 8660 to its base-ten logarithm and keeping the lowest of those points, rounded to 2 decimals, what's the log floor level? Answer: 1.29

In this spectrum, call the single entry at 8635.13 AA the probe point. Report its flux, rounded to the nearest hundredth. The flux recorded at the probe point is 21.74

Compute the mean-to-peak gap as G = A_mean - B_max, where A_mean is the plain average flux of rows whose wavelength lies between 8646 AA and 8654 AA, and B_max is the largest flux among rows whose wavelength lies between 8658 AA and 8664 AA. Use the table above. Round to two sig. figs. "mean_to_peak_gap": 1.6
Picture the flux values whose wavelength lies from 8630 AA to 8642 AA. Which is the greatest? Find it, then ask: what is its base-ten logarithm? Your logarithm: 1.35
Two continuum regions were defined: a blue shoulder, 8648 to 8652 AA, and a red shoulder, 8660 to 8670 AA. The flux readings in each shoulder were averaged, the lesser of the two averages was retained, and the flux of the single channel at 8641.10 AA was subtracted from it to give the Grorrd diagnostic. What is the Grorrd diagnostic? -1.6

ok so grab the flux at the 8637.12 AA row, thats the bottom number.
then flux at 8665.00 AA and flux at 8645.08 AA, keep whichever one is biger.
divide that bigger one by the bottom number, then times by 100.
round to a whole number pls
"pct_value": 104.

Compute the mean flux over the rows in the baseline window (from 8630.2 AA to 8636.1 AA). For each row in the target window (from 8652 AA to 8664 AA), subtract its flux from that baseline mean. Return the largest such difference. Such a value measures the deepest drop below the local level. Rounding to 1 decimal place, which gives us 2.0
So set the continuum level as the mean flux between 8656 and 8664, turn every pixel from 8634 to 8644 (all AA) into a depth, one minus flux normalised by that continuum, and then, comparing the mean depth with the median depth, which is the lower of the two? -0.118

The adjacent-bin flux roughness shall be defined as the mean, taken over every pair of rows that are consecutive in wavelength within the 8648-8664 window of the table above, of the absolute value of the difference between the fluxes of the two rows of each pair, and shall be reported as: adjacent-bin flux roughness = 0.56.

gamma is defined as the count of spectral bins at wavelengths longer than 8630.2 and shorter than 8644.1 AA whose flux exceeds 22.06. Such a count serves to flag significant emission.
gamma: 2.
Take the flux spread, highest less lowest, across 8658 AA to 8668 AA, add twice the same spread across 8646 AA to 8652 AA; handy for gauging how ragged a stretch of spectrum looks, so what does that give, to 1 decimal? 2.6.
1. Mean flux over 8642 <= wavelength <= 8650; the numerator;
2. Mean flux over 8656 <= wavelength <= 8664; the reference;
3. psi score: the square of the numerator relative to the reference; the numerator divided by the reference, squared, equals 1.29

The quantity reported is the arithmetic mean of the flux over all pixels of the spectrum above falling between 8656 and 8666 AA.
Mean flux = 20.1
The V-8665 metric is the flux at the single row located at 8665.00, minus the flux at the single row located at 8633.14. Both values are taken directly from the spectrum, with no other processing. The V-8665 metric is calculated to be -0.3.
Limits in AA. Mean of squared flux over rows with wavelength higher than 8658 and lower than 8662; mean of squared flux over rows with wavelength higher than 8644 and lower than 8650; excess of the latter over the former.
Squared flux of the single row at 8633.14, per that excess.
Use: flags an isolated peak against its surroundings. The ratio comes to 4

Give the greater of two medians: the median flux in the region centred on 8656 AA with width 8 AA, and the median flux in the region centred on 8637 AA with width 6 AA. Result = 21.7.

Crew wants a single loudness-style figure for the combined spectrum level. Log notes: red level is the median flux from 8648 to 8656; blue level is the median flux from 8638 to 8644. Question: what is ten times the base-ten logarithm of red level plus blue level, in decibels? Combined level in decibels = 16.5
